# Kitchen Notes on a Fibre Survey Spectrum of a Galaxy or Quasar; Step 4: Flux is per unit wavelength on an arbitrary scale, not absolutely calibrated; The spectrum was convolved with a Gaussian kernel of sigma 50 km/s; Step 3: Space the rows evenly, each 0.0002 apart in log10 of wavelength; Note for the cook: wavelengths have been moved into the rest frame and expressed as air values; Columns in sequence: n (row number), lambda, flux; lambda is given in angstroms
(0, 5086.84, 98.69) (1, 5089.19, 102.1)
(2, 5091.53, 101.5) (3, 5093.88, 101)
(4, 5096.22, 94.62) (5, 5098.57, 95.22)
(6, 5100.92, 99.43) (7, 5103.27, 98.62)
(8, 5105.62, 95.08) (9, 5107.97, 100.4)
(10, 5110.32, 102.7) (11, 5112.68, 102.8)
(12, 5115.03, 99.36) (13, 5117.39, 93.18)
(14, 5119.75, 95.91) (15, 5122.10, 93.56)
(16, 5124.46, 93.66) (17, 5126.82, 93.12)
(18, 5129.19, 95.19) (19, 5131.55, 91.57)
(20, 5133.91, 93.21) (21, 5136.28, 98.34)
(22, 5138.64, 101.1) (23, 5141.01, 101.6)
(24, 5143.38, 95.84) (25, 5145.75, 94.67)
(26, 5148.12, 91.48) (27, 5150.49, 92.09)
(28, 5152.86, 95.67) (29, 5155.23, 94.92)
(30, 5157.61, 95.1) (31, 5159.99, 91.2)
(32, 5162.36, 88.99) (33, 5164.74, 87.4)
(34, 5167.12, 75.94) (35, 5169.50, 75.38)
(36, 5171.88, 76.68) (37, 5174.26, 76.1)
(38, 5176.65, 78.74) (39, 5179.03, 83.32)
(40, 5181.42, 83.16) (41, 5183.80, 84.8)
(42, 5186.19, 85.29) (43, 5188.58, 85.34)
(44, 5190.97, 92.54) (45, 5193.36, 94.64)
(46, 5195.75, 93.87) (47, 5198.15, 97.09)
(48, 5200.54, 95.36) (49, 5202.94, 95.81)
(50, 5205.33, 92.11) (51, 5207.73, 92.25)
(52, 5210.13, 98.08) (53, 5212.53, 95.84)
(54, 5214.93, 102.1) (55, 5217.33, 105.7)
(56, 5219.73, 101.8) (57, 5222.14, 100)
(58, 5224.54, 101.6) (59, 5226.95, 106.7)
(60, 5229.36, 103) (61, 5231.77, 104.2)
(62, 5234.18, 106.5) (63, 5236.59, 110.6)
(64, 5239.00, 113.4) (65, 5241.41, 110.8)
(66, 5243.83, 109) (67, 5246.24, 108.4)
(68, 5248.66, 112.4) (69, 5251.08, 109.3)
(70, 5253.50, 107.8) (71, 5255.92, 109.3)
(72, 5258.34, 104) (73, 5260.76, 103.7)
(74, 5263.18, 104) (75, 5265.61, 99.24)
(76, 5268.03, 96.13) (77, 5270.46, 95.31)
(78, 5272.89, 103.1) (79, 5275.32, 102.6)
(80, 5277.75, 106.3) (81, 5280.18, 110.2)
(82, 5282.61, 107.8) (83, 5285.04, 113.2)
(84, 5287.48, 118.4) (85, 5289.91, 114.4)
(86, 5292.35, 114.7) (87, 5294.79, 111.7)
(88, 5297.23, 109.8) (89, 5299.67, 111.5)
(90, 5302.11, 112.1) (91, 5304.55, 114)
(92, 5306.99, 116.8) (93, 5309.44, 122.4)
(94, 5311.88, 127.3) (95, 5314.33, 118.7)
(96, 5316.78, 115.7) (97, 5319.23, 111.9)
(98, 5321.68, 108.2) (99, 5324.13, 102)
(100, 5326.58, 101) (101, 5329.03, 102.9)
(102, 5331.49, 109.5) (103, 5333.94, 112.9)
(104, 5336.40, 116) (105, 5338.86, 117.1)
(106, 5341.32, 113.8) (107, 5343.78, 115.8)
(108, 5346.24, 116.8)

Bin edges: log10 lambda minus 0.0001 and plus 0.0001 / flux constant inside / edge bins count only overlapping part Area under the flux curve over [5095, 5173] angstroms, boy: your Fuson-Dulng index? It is 7314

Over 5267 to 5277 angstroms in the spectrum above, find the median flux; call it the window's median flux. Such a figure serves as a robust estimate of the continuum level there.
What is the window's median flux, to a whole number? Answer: 99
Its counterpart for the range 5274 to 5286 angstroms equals 108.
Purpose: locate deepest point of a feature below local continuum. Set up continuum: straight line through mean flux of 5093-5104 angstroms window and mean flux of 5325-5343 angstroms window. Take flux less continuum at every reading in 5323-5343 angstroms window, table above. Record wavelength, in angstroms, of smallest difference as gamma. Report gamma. 5326.58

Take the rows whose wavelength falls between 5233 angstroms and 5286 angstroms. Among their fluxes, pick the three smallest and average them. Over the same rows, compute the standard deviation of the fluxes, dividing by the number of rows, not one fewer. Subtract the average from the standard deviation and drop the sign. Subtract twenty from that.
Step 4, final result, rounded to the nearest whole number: 72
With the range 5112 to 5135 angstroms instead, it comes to 69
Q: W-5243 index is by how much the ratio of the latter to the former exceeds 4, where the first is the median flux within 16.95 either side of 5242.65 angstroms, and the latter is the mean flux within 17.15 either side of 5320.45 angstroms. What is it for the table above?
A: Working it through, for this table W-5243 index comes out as -2.96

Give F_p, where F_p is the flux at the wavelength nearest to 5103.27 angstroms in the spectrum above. 98.62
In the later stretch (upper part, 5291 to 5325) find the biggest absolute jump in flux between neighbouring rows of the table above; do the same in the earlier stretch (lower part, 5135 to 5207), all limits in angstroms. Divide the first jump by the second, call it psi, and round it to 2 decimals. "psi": 0.75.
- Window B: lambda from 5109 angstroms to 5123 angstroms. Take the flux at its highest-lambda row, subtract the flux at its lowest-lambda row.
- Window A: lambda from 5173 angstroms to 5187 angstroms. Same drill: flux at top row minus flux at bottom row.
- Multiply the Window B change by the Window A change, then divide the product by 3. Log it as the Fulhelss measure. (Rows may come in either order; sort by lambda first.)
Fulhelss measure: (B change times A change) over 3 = -28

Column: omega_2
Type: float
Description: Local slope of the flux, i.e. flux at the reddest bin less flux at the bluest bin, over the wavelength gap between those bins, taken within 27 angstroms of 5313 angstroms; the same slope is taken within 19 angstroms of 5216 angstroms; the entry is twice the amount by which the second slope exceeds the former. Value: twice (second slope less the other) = 0.6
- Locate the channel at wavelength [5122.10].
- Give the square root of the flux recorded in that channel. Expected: 9.67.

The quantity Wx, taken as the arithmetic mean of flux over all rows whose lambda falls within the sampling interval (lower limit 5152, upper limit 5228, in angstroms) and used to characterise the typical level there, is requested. 91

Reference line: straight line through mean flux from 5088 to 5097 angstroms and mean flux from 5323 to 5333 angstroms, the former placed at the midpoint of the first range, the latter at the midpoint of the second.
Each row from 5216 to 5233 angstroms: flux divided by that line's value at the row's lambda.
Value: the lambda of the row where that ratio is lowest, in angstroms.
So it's 5222.14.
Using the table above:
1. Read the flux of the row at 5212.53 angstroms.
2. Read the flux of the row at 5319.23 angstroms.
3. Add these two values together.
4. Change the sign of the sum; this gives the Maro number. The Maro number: -208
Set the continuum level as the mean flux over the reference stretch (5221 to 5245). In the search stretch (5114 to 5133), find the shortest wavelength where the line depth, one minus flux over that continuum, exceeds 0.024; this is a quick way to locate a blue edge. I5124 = 5115.03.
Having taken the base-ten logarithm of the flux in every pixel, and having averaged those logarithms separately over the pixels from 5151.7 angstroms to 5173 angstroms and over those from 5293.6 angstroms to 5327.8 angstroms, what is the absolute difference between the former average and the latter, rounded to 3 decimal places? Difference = 0.116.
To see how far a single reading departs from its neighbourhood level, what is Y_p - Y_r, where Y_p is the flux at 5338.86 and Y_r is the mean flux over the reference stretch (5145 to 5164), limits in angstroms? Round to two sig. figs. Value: 24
